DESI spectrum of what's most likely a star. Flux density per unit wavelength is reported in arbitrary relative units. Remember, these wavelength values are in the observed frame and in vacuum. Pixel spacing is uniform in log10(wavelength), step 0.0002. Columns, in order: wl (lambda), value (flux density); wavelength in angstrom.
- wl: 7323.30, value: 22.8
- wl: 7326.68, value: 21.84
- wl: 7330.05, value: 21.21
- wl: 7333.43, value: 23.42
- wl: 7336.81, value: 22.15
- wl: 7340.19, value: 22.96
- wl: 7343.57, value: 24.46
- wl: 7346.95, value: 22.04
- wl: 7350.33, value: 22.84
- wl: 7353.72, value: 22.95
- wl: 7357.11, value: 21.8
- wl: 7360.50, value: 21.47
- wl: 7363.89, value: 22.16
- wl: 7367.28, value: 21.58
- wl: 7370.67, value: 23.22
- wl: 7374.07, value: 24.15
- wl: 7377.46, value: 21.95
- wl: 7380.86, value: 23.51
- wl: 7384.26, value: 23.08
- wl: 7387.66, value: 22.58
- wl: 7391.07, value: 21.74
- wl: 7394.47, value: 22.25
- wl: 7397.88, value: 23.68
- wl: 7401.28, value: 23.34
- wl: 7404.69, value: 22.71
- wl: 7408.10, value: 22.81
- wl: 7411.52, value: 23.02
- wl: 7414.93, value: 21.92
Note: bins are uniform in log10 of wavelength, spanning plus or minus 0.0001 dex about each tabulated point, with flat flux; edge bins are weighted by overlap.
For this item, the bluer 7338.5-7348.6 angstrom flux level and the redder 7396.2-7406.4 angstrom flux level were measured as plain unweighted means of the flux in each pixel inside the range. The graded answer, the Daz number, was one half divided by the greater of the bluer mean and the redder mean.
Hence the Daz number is 0.0215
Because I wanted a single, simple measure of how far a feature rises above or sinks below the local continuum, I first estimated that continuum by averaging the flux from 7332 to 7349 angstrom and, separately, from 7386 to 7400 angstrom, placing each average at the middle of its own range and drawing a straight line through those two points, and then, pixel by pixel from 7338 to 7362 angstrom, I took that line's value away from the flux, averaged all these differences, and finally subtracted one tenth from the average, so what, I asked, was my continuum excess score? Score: -0.4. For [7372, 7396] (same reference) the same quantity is 0.0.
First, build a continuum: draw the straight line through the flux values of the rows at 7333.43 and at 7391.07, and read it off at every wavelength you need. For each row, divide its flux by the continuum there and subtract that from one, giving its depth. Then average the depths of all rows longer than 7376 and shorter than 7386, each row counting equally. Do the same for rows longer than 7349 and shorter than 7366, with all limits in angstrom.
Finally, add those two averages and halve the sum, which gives -0.008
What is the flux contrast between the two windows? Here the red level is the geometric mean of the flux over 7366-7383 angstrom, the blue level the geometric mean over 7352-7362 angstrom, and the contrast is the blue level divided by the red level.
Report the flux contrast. 0.97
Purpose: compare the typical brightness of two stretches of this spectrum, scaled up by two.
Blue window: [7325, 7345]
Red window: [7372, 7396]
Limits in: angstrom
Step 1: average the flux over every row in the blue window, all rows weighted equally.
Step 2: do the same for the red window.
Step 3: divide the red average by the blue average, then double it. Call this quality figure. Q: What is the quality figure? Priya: 2.01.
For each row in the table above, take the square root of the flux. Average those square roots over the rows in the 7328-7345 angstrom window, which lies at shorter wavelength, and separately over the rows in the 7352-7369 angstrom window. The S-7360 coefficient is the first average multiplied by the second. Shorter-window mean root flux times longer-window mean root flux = 22.4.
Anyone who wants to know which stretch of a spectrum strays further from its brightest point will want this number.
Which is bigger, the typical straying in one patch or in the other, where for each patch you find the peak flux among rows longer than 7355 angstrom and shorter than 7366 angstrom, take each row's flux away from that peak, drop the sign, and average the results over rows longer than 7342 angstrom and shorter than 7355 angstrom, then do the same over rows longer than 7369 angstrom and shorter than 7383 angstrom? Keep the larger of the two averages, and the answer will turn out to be 1.15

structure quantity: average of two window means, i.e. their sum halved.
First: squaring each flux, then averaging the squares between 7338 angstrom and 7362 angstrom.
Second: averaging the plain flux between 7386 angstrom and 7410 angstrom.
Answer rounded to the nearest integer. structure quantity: 268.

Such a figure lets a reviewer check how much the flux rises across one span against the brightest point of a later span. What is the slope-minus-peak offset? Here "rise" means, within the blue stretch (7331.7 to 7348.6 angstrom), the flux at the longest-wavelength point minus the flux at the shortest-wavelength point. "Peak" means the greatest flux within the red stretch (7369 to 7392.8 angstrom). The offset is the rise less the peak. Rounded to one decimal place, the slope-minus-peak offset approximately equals -25.5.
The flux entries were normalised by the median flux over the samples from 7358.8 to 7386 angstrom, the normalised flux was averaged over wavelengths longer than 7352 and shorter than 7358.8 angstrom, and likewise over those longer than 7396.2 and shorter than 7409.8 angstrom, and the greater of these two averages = 1.02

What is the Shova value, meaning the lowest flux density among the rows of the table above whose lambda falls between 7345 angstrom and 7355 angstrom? 22.04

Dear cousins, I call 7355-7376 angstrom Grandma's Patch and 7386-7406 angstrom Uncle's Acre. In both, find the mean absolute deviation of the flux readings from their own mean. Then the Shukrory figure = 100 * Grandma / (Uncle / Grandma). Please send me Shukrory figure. 139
